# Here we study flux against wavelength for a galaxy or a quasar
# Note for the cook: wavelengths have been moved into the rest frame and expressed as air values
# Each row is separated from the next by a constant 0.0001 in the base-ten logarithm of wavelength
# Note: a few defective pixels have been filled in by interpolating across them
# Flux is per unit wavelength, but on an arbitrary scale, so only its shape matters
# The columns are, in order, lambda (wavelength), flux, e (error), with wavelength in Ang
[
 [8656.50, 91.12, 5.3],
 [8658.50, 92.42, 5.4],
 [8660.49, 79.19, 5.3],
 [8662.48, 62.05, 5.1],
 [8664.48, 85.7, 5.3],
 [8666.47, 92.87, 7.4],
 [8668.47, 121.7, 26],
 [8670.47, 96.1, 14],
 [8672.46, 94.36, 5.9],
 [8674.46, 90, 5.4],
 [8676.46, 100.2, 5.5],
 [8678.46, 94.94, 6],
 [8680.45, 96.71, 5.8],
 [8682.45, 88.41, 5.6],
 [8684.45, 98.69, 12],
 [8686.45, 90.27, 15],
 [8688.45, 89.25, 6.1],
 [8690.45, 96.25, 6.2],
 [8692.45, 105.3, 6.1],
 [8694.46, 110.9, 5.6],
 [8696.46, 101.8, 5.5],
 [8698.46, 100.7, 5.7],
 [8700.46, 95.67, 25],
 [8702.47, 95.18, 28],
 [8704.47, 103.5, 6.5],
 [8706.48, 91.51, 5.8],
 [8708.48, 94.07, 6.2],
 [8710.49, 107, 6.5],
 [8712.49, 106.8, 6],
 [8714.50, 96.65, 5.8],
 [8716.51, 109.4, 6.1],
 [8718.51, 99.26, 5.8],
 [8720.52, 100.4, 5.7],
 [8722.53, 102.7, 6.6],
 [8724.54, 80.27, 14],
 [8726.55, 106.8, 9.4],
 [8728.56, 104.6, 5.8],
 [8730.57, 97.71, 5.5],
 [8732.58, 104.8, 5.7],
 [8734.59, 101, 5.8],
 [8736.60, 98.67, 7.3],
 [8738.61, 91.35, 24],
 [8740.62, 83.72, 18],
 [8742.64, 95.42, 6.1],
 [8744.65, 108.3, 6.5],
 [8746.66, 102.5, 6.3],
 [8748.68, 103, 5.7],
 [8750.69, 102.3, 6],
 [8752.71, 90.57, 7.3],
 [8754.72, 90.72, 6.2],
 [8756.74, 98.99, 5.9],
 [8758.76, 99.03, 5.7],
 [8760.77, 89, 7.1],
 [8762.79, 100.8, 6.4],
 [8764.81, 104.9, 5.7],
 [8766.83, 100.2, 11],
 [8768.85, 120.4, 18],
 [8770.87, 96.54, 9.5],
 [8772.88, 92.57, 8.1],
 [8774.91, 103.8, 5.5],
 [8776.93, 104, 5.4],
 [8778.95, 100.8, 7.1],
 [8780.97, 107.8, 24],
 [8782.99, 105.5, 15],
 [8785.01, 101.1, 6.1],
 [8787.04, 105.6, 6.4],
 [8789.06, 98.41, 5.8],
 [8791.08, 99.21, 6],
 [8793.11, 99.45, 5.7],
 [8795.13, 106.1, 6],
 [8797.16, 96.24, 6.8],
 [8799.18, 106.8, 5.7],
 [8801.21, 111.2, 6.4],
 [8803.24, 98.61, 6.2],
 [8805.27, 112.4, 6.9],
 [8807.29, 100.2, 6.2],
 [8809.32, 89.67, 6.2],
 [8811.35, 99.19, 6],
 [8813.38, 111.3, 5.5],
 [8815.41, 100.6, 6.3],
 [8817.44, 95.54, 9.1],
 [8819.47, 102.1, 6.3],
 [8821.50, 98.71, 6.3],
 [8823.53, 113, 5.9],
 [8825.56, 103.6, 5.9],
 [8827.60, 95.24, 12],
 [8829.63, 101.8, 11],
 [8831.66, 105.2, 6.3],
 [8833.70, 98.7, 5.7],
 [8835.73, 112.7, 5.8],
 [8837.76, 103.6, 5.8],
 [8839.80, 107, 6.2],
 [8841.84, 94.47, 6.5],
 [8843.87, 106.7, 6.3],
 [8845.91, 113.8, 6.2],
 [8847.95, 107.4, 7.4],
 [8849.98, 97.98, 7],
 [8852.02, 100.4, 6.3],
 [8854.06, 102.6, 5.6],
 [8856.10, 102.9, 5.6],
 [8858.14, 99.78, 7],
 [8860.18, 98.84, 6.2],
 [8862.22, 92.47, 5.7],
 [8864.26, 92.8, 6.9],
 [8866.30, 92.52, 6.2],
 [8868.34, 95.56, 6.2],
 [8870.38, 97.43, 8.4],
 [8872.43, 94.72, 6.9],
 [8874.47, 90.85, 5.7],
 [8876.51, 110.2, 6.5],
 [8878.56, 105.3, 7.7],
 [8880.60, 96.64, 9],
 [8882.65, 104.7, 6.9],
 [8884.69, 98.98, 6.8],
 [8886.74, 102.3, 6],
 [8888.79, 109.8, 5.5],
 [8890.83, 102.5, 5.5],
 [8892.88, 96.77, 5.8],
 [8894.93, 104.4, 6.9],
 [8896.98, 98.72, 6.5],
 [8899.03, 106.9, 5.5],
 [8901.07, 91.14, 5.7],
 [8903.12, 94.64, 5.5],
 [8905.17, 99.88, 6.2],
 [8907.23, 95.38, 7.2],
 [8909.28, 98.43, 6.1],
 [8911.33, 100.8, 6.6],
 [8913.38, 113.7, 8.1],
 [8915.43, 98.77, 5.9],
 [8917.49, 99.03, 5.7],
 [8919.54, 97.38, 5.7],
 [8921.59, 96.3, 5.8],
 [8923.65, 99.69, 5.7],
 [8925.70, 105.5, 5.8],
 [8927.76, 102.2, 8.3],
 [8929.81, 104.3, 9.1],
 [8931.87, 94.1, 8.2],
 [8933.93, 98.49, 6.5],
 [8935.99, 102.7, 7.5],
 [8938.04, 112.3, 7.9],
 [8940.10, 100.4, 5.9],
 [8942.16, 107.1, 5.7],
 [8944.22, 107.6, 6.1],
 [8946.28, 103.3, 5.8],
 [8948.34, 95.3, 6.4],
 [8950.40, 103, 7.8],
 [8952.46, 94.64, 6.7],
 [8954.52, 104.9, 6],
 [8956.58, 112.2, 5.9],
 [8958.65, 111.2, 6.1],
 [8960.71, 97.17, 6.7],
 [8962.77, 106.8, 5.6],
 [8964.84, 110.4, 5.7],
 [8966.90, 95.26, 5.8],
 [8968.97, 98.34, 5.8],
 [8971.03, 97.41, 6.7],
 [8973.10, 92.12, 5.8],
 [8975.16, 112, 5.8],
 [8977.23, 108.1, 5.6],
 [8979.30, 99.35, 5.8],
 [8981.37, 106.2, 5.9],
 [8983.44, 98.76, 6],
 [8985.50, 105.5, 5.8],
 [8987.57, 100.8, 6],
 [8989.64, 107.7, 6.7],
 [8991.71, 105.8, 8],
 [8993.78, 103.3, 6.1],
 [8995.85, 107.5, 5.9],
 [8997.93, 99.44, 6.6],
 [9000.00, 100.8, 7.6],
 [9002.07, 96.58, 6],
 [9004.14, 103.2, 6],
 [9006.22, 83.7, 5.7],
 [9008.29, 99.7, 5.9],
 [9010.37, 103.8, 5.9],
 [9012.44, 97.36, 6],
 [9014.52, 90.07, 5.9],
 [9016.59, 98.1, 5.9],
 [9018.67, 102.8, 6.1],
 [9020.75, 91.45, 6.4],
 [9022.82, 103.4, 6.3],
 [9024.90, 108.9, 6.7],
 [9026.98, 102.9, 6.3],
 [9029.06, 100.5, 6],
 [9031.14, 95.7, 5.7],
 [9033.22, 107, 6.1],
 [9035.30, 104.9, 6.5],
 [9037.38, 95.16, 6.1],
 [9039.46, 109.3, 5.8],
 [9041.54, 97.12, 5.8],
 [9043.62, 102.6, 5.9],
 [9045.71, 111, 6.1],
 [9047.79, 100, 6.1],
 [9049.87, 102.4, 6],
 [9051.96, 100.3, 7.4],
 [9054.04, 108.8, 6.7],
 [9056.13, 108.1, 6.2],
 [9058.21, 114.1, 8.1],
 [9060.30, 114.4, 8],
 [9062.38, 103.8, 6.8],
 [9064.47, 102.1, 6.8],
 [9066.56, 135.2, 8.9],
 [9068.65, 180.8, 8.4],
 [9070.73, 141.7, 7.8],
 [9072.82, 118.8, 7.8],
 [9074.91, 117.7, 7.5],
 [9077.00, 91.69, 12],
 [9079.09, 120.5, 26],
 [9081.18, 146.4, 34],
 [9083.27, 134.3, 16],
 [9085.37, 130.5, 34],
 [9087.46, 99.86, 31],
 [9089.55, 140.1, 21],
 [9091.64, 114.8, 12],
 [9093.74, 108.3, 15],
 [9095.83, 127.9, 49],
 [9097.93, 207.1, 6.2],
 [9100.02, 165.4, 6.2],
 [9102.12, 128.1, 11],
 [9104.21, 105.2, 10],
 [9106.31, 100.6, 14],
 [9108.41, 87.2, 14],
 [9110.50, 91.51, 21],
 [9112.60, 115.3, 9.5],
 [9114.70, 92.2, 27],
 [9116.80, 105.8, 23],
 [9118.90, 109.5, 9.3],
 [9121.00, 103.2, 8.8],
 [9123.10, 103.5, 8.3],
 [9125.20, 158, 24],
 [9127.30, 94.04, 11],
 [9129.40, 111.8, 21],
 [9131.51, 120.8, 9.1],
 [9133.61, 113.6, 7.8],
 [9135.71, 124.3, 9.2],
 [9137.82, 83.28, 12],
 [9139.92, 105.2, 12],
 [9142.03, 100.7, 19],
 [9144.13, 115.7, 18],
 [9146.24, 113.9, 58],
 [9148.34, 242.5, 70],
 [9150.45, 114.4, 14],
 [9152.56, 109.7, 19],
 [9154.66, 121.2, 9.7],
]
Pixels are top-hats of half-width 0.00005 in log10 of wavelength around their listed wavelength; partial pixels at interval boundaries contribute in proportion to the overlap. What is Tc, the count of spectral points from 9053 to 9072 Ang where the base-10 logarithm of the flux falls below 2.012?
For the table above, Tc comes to 1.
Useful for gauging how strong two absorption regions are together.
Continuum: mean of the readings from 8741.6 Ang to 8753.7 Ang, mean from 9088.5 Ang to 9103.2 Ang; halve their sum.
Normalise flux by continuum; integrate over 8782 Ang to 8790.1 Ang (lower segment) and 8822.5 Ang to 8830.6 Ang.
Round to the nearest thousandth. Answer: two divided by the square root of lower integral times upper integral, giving 0.290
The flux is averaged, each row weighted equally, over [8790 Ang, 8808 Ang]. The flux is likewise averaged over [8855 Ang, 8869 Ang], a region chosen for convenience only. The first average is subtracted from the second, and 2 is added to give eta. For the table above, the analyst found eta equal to -4.9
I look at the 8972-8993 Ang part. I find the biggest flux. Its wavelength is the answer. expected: 8975.16 Ang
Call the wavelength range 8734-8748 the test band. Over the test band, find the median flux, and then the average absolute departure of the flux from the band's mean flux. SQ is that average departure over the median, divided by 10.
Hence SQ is 0.0062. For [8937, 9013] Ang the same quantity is 0.0049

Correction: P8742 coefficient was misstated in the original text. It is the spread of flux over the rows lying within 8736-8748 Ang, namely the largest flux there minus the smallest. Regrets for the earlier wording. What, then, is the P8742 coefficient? 24.6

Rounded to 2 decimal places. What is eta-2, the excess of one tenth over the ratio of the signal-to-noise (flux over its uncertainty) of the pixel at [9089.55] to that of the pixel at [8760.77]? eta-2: -0.43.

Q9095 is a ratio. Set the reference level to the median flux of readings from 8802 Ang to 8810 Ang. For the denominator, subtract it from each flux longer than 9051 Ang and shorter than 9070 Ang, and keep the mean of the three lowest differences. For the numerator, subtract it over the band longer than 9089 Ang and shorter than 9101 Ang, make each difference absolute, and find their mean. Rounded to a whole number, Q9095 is 17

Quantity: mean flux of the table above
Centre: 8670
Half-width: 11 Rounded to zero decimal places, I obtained 92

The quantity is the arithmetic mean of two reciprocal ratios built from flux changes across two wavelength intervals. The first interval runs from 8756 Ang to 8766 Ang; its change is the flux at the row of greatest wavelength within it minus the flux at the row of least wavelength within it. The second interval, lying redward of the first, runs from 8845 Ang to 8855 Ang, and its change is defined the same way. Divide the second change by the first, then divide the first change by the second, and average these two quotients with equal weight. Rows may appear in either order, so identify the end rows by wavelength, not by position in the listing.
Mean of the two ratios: -1.2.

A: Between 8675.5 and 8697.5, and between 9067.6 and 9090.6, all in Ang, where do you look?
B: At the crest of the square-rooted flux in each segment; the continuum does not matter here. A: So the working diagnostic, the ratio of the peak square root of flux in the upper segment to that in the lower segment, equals 1.28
